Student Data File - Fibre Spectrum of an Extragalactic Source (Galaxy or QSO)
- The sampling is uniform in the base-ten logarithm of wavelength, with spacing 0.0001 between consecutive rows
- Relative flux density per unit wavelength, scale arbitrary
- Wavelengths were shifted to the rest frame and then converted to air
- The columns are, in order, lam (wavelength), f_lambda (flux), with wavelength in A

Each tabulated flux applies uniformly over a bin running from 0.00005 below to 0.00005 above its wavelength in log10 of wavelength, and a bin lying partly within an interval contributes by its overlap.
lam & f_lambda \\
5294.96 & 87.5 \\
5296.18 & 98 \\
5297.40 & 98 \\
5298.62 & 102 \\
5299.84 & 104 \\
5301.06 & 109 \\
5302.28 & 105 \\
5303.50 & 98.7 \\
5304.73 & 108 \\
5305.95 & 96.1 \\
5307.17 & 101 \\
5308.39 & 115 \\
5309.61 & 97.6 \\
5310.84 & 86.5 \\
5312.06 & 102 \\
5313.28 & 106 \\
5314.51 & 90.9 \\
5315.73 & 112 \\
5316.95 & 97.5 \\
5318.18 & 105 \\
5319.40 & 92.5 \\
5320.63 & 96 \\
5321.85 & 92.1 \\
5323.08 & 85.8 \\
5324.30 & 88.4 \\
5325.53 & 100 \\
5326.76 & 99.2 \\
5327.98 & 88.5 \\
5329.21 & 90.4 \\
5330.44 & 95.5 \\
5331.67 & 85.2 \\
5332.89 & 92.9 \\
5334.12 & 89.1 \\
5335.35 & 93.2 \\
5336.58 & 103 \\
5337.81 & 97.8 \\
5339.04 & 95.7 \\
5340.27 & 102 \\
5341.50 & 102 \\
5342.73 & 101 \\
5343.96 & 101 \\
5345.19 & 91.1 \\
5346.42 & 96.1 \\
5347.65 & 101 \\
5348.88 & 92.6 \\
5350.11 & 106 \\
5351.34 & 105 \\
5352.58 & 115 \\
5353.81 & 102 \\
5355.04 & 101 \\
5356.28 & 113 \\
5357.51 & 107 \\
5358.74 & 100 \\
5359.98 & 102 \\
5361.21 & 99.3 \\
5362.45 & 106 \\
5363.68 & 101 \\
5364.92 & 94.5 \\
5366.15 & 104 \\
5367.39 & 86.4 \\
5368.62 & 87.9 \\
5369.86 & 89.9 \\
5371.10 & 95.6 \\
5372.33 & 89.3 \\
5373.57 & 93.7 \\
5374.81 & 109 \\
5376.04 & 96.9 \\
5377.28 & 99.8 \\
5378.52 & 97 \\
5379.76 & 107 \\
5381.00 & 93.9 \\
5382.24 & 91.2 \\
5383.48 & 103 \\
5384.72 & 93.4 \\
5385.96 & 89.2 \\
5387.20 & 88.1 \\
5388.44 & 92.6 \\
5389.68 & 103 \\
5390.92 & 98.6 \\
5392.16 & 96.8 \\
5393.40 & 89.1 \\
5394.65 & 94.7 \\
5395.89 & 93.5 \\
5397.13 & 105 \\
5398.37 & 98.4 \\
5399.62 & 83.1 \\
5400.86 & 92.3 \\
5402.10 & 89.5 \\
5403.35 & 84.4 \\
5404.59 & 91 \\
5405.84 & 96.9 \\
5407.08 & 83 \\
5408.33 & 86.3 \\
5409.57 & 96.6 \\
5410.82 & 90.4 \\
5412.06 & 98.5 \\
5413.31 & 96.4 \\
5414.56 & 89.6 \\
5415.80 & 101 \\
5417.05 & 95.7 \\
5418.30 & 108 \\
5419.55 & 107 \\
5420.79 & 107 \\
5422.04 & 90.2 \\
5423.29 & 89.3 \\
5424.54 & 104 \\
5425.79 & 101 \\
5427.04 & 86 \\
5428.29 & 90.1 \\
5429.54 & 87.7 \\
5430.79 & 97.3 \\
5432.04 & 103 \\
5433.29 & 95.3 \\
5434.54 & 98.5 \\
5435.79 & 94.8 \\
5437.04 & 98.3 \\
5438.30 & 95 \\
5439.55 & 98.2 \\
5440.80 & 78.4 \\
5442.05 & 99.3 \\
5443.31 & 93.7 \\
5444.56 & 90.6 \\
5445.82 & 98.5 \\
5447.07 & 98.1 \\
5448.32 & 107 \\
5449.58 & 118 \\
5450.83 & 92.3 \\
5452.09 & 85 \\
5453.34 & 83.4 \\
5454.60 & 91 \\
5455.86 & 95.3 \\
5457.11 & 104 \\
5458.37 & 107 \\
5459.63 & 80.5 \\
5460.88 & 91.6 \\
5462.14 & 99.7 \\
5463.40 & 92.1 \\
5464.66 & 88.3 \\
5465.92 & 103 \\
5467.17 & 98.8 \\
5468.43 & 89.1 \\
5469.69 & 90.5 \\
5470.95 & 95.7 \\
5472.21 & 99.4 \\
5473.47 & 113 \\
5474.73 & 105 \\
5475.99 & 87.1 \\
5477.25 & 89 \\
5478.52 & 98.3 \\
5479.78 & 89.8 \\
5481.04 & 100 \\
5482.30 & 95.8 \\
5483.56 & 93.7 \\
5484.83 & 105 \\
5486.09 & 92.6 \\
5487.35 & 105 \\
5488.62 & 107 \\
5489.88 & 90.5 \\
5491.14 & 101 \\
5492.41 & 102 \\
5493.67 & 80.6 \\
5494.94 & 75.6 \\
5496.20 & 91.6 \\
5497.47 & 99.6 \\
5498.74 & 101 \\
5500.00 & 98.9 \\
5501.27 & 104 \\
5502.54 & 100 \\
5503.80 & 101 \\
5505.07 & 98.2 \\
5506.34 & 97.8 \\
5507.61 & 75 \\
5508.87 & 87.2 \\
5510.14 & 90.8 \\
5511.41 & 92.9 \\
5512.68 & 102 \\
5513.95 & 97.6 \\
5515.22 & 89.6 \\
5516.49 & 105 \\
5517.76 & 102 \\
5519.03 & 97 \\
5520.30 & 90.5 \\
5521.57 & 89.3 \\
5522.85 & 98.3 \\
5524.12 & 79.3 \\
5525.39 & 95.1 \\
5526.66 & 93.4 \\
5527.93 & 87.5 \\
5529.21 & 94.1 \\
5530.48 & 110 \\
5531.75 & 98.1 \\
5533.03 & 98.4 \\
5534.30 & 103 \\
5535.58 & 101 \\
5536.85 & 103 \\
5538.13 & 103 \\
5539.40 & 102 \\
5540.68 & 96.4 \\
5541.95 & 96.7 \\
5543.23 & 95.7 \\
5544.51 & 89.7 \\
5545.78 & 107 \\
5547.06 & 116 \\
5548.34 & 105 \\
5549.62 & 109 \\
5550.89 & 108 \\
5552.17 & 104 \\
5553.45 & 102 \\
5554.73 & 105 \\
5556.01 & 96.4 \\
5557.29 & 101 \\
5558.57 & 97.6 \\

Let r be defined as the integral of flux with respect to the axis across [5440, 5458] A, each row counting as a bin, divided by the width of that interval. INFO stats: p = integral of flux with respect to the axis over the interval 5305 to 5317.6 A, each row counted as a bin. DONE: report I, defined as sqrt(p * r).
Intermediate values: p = 1269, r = 96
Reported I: 348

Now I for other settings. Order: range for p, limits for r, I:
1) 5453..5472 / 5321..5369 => 419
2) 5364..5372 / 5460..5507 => 268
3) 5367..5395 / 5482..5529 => 503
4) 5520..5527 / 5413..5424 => 250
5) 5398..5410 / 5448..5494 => 322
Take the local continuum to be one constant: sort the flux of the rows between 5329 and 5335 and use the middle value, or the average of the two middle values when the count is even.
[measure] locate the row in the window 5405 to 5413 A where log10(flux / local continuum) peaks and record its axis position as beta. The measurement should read 5412.06 A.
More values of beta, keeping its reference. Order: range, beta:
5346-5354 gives 5352.58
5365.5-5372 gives 5366.15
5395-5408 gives 5397.13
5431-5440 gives 5432.04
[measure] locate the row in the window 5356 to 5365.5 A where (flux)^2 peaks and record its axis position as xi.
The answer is 5356.28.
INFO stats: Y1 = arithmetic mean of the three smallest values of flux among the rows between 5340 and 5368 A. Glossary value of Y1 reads 90.0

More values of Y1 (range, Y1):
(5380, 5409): 83.5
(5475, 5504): 81.1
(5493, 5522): 77.1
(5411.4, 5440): 87.7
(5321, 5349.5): 86.5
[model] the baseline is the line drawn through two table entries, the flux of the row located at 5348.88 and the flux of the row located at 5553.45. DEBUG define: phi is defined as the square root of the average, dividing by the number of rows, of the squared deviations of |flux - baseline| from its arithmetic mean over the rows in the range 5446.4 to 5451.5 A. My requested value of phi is 7.4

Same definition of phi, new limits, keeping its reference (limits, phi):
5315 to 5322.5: 7.2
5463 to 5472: 3.0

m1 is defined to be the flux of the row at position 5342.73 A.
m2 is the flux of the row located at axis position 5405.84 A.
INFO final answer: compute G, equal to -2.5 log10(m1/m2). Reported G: -0.04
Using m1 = 101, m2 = 96.9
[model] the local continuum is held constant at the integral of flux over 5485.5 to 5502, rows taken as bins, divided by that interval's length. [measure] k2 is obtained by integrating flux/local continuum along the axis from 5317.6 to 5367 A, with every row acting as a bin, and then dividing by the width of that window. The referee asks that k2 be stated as 1.02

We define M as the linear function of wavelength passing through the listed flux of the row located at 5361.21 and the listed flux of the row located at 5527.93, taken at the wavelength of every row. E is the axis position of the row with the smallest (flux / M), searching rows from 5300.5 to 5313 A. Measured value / 5310.84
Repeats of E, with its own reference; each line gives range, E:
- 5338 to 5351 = 5345.19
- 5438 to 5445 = 5440.80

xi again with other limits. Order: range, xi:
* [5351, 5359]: 5352.58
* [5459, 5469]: 5465.92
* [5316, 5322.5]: 5318.18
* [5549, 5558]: 5549.62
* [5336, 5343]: 5336.58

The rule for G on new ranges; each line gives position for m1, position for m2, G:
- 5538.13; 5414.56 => -0.15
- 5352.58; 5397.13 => -0.10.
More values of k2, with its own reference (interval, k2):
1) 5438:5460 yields 0.99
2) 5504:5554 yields 1.02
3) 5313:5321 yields 1.04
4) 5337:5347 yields 1.02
